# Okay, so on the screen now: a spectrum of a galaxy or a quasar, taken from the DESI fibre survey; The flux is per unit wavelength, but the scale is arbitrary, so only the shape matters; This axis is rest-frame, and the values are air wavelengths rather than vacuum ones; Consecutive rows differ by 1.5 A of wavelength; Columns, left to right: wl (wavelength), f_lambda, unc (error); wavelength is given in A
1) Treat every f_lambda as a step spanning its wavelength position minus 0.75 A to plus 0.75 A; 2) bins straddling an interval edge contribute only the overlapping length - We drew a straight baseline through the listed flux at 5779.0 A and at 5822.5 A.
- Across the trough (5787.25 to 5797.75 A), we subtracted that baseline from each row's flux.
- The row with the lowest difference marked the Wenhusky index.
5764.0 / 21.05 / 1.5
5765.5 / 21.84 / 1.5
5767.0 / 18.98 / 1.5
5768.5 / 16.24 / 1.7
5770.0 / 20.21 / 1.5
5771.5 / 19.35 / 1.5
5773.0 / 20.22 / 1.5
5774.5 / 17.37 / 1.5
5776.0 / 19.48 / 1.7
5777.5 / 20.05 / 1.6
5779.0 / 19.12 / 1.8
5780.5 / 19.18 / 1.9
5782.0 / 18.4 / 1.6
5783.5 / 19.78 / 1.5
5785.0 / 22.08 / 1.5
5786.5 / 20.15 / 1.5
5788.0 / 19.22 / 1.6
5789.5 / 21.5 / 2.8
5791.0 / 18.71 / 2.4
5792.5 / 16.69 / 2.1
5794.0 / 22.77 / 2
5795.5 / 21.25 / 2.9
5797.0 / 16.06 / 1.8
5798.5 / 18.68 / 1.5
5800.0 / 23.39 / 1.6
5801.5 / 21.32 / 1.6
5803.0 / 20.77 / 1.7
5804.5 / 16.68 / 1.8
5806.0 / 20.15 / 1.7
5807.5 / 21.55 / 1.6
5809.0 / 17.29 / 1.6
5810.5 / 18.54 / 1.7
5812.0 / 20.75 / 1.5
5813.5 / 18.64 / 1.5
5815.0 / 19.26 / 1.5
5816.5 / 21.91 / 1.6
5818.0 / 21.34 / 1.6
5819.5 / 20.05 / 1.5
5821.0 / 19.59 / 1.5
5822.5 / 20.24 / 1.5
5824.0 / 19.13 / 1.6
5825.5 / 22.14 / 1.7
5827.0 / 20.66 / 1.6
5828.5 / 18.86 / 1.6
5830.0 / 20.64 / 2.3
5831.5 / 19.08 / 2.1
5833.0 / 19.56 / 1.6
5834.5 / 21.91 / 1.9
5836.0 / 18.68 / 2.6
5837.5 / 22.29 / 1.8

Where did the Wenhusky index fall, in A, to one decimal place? 5797.0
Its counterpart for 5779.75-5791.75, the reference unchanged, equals 5782.0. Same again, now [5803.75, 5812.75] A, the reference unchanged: 5804.5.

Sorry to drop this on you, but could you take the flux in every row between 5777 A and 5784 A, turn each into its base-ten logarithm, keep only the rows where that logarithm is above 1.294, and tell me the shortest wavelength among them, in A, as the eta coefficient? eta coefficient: 5777.5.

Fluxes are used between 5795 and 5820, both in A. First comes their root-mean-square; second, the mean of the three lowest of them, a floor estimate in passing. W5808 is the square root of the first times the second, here 18.2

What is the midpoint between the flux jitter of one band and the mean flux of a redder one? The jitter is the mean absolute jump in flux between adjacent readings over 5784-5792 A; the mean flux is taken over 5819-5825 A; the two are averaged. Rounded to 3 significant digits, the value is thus 10.9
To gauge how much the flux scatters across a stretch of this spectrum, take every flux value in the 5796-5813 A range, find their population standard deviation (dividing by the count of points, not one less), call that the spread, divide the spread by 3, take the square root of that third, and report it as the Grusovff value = 0.85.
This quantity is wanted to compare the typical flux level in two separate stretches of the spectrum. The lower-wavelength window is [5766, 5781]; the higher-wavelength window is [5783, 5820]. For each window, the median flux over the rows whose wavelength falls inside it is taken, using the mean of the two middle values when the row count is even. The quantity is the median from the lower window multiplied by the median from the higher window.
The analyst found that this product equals 388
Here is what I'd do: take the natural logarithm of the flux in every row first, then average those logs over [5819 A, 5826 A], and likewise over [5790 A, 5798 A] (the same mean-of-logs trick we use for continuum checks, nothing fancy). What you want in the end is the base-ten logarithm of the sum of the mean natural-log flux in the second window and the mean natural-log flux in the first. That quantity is 0.774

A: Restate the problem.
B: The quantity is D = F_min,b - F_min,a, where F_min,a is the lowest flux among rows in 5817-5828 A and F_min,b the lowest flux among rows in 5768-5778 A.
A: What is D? -2.9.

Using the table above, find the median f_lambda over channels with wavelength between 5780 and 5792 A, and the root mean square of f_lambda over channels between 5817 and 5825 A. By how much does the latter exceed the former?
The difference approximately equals 0.58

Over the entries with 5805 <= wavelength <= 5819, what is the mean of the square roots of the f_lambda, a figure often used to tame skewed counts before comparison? 4.46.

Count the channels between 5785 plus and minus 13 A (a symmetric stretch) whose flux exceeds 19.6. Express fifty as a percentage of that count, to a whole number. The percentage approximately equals 625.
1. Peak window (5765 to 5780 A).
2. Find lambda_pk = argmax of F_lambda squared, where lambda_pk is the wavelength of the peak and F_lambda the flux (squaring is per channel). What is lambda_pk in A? 5765.5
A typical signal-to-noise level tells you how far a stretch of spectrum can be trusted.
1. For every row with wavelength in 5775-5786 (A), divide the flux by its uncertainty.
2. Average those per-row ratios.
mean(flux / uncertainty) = 12.0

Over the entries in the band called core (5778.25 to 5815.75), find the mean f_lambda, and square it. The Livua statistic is 387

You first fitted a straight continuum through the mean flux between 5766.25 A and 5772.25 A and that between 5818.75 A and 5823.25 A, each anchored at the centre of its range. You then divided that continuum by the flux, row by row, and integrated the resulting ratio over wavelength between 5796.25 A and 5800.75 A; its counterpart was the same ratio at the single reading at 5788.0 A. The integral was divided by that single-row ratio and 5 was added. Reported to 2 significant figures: 9.6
